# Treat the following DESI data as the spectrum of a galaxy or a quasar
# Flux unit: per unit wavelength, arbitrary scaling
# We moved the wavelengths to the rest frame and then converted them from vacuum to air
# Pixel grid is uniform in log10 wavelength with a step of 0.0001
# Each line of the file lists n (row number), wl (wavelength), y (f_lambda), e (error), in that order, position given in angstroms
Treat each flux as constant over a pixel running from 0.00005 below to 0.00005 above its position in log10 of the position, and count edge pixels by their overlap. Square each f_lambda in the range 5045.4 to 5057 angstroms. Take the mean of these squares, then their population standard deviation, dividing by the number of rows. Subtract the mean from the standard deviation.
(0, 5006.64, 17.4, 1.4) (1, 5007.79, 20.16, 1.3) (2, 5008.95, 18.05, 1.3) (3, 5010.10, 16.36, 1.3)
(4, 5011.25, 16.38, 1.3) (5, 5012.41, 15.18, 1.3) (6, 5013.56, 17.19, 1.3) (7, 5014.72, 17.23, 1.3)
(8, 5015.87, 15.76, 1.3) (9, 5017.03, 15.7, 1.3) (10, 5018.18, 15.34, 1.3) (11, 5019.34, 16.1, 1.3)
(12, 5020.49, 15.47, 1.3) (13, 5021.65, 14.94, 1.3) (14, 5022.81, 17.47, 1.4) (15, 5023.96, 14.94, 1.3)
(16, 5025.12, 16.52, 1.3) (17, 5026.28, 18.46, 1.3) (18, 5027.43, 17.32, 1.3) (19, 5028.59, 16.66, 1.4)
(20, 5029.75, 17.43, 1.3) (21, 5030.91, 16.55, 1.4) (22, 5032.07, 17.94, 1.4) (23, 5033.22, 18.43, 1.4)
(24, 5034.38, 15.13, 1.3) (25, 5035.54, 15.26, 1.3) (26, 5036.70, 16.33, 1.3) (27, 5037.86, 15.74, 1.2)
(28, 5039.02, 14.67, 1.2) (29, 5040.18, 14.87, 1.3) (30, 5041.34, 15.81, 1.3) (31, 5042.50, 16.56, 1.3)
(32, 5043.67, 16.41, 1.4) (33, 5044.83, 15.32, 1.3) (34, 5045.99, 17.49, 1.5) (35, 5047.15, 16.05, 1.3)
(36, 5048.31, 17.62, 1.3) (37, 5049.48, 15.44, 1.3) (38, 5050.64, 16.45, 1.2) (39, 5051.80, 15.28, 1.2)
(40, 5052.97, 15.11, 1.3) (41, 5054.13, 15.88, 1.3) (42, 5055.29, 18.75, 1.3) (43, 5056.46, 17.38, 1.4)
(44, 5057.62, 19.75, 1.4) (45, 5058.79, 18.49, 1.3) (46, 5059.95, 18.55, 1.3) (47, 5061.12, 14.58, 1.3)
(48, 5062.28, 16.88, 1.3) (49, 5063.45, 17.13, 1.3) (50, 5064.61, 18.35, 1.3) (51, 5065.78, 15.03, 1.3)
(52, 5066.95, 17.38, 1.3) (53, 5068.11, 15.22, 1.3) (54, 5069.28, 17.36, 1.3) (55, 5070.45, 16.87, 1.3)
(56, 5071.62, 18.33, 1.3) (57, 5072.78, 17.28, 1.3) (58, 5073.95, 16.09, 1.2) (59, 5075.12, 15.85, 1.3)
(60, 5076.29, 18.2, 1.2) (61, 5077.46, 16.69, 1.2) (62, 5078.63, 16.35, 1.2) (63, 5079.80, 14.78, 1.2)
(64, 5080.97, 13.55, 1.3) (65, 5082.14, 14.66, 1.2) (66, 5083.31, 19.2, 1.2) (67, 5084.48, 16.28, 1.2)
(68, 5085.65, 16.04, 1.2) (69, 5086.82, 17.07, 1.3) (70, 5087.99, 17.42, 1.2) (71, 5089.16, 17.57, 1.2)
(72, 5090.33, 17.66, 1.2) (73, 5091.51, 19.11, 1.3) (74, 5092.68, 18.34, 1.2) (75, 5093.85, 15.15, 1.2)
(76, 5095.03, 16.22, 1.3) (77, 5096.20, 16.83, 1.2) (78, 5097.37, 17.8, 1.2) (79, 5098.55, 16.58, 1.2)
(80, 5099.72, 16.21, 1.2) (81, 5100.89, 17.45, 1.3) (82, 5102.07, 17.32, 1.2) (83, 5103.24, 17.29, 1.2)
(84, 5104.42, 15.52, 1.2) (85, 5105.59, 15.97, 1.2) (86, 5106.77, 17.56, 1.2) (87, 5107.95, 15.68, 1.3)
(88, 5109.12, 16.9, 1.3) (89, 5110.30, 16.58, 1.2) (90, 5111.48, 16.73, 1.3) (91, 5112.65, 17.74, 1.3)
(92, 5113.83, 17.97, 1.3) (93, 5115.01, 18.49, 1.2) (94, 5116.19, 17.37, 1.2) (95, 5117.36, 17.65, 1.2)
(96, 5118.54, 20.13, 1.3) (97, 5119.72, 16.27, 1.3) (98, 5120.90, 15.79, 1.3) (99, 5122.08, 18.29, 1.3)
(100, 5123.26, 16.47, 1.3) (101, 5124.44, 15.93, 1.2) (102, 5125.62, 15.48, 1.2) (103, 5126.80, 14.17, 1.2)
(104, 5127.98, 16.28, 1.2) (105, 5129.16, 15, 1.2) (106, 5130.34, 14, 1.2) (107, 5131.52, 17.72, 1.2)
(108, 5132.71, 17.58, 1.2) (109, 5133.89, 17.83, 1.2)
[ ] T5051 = -236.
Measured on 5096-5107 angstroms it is -260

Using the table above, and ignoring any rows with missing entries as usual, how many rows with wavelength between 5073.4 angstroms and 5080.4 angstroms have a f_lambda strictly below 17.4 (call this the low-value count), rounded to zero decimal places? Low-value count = 5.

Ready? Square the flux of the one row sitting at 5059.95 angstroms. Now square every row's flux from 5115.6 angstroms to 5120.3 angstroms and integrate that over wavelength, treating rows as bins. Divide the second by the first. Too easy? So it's 4.39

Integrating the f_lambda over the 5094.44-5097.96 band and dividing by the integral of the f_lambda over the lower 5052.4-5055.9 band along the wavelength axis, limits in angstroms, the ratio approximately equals 1.03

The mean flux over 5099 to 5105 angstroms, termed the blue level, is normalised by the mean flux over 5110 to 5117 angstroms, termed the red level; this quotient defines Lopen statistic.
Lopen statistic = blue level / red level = 0.96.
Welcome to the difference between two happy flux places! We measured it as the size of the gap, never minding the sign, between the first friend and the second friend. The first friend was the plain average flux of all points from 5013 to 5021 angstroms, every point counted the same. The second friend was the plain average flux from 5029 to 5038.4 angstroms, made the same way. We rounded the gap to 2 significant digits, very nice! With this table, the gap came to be 0.49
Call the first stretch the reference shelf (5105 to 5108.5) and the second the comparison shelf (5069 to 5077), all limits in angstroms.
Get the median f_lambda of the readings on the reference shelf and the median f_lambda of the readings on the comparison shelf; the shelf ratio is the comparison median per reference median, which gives 1.08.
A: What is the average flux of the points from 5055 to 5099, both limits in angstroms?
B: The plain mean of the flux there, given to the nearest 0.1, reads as 17.0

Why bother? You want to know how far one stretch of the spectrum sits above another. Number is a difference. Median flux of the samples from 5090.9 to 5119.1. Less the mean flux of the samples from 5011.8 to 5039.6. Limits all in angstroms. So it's 1.0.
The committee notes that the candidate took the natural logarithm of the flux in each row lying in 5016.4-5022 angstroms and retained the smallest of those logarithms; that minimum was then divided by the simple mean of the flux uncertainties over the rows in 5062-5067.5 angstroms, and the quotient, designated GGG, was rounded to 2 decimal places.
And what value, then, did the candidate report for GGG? 2.08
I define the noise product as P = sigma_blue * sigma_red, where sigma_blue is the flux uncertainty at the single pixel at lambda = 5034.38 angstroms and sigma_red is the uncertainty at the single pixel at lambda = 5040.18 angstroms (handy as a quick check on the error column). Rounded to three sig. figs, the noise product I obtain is 1.69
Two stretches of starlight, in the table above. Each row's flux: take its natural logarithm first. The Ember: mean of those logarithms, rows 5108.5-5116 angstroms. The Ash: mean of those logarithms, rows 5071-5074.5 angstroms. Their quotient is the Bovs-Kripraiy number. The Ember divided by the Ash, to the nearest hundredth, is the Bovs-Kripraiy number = 1.00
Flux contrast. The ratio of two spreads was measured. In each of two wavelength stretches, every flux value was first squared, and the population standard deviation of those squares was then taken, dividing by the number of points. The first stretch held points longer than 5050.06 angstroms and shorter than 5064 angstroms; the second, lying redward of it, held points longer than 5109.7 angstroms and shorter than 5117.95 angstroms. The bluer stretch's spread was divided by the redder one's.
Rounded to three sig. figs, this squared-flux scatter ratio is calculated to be 2.45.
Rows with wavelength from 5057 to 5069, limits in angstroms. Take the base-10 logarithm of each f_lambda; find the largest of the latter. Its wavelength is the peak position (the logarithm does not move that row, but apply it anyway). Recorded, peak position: 5057.62 angstroms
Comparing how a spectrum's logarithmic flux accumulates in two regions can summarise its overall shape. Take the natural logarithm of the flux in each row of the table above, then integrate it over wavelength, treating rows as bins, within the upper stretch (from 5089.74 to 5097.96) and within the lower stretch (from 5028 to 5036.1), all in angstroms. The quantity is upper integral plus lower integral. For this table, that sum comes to 46.2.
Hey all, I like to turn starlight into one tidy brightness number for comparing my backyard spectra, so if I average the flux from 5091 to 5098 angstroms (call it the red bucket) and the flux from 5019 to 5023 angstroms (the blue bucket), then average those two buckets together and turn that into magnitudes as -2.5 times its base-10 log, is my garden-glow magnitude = -3.05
